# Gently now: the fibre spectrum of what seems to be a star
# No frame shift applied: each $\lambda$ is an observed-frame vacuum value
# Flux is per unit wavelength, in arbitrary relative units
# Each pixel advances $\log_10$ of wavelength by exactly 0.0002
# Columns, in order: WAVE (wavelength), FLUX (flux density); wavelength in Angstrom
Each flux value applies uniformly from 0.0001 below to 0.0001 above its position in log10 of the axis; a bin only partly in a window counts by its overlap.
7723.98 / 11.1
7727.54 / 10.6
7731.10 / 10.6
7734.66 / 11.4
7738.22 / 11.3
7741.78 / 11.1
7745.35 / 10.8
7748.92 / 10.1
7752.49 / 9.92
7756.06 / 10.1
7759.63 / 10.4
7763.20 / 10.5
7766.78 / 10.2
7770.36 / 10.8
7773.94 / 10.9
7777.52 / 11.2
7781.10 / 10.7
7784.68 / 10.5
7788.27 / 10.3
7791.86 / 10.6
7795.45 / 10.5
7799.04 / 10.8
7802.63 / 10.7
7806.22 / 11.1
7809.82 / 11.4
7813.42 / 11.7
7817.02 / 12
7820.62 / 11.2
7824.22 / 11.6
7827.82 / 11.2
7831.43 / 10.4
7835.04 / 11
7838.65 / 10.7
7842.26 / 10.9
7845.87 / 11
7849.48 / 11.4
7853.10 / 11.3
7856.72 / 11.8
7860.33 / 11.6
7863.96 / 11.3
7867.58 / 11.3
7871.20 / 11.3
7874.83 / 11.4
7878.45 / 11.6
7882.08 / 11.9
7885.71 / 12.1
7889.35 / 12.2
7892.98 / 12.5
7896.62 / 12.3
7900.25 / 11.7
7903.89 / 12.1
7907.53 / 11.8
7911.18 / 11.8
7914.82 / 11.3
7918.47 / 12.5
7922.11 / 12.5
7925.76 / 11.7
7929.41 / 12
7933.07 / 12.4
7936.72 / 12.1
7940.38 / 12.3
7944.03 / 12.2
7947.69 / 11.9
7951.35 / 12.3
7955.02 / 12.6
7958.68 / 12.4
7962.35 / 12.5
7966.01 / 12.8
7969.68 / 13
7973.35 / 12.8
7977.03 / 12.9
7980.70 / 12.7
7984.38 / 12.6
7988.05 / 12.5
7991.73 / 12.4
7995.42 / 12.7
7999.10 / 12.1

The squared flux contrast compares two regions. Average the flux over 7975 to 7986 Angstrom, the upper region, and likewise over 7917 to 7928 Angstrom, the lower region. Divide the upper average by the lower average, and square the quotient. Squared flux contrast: 1.08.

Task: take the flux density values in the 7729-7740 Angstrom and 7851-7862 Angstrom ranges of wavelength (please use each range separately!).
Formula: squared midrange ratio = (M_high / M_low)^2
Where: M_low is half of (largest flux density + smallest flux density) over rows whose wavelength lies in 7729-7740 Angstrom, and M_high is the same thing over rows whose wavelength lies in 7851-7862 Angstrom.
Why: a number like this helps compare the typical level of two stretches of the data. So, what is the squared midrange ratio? 1.10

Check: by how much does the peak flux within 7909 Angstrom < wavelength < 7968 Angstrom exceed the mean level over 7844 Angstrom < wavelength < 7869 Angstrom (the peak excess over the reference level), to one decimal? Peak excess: 1.4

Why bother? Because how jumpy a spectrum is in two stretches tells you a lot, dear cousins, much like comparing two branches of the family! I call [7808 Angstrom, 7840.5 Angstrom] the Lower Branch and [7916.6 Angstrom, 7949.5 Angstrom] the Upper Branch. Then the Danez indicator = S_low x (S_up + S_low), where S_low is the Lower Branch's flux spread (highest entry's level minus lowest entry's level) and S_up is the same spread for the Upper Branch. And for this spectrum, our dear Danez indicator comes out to 3.8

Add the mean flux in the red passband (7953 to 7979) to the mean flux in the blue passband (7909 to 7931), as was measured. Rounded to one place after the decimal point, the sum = 24.7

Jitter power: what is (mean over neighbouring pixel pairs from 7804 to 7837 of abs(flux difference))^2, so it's 0.24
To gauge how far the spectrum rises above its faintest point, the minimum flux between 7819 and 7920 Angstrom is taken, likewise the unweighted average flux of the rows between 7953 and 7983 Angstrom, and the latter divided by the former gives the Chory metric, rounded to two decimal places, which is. 1.22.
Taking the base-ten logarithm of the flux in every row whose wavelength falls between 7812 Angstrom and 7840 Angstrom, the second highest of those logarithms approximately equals 1.07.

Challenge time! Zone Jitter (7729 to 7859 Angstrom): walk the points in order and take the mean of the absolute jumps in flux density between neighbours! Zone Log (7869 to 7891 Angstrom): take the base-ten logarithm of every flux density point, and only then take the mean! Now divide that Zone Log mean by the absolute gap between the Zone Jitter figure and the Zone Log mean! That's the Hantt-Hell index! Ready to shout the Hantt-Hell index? 1.46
